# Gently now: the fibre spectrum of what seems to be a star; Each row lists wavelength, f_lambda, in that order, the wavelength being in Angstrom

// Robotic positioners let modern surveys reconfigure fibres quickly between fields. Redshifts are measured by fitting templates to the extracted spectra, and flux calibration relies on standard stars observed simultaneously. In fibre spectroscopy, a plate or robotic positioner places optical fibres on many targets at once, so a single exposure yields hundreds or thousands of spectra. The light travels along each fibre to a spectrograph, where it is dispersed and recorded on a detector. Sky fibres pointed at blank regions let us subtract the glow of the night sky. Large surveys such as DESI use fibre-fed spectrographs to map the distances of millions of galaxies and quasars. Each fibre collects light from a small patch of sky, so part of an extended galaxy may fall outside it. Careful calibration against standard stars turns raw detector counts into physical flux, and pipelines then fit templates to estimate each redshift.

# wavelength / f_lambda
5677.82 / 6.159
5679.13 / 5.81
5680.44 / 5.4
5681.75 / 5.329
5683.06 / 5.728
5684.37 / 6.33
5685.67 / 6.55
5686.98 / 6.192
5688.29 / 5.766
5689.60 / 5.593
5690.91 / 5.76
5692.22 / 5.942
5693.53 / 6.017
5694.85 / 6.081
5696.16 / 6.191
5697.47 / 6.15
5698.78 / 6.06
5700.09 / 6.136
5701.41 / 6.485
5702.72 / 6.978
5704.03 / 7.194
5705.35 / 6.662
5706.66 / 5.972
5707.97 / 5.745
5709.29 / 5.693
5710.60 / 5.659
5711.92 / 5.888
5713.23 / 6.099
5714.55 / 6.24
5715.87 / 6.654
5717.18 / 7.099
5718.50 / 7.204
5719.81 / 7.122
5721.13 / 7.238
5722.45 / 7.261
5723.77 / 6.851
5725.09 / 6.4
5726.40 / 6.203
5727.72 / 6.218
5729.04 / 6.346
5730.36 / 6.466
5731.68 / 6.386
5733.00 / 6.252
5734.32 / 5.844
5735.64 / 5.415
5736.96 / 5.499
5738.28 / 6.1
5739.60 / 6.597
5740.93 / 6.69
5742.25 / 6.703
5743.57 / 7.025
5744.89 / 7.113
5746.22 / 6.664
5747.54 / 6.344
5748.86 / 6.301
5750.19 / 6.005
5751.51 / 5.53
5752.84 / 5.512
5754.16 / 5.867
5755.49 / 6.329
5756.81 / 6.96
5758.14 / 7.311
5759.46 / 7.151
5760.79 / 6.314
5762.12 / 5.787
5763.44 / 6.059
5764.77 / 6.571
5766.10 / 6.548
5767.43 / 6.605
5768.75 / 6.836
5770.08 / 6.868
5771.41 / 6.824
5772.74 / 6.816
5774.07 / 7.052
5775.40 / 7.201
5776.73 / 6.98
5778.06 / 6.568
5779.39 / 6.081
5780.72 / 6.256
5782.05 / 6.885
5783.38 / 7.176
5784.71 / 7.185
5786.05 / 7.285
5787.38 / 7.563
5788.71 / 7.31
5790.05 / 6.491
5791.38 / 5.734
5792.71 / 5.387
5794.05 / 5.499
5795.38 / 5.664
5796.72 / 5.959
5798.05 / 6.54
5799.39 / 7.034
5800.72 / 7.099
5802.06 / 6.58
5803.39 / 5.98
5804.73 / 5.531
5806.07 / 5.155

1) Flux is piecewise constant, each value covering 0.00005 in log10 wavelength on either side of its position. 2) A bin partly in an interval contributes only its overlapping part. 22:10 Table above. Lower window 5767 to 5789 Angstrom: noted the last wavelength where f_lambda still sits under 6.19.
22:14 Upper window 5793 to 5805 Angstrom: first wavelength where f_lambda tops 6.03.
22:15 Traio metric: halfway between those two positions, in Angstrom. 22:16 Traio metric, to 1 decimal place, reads 5788.7 Angstrom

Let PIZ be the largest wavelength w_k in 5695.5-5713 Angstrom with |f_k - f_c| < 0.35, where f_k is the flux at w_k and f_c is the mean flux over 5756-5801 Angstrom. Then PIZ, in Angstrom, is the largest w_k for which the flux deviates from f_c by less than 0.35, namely 5705.35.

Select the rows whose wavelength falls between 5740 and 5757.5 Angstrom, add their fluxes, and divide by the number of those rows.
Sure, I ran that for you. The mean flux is 6.39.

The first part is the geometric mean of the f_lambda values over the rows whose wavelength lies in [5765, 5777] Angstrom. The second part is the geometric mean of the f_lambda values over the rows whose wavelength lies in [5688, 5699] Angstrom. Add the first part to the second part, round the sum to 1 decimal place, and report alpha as 12.8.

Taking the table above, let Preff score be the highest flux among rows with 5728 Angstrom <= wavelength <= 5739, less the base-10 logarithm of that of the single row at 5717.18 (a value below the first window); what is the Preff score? 5.61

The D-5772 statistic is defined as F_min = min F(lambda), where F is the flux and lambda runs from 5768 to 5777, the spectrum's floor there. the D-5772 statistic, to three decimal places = 6.816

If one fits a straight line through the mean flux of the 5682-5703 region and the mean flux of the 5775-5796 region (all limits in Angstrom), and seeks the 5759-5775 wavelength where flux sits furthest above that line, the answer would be 5759.46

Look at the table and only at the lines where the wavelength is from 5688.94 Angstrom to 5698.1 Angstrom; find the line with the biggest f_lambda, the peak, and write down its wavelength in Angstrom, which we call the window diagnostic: 5696.16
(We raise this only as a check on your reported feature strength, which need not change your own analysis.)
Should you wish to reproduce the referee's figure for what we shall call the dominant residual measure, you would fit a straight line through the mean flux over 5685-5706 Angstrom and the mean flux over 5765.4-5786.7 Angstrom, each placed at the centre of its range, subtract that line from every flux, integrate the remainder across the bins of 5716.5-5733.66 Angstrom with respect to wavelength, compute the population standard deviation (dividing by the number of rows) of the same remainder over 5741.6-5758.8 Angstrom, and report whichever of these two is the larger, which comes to 4.2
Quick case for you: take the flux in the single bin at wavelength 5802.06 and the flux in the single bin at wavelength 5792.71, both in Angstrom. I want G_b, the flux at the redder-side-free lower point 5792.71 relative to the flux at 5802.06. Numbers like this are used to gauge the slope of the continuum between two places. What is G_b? 0.82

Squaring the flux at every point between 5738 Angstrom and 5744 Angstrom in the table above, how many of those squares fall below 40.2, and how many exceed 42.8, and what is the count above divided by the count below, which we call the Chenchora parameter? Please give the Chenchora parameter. 4.0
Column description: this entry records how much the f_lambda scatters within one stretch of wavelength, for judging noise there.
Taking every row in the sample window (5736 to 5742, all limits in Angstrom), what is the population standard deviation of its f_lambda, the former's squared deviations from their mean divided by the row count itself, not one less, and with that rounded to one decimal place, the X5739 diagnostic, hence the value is 0.5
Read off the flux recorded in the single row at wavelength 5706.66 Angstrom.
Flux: 5.972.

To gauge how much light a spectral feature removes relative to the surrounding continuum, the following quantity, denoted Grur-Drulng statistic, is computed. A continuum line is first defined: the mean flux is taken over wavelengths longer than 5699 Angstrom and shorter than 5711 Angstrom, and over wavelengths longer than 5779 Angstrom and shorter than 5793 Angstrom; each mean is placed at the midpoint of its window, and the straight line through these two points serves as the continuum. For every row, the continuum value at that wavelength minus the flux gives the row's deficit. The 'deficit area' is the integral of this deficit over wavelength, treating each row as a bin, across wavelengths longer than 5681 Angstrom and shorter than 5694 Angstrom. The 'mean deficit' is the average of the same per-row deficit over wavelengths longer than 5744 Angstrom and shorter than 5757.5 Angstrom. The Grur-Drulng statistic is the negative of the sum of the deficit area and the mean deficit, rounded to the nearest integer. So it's -4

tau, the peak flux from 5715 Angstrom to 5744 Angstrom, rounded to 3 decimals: 7.261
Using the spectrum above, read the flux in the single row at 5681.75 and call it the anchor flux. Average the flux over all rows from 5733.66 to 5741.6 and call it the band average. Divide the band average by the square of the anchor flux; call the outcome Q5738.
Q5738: 0.21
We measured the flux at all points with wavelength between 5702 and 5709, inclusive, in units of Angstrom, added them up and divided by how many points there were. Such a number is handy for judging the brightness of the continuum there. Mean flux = 6.5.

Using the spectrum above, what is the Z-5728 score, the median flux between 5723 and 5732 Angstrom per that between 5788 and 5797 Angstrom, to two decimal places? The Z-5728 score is 1.11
